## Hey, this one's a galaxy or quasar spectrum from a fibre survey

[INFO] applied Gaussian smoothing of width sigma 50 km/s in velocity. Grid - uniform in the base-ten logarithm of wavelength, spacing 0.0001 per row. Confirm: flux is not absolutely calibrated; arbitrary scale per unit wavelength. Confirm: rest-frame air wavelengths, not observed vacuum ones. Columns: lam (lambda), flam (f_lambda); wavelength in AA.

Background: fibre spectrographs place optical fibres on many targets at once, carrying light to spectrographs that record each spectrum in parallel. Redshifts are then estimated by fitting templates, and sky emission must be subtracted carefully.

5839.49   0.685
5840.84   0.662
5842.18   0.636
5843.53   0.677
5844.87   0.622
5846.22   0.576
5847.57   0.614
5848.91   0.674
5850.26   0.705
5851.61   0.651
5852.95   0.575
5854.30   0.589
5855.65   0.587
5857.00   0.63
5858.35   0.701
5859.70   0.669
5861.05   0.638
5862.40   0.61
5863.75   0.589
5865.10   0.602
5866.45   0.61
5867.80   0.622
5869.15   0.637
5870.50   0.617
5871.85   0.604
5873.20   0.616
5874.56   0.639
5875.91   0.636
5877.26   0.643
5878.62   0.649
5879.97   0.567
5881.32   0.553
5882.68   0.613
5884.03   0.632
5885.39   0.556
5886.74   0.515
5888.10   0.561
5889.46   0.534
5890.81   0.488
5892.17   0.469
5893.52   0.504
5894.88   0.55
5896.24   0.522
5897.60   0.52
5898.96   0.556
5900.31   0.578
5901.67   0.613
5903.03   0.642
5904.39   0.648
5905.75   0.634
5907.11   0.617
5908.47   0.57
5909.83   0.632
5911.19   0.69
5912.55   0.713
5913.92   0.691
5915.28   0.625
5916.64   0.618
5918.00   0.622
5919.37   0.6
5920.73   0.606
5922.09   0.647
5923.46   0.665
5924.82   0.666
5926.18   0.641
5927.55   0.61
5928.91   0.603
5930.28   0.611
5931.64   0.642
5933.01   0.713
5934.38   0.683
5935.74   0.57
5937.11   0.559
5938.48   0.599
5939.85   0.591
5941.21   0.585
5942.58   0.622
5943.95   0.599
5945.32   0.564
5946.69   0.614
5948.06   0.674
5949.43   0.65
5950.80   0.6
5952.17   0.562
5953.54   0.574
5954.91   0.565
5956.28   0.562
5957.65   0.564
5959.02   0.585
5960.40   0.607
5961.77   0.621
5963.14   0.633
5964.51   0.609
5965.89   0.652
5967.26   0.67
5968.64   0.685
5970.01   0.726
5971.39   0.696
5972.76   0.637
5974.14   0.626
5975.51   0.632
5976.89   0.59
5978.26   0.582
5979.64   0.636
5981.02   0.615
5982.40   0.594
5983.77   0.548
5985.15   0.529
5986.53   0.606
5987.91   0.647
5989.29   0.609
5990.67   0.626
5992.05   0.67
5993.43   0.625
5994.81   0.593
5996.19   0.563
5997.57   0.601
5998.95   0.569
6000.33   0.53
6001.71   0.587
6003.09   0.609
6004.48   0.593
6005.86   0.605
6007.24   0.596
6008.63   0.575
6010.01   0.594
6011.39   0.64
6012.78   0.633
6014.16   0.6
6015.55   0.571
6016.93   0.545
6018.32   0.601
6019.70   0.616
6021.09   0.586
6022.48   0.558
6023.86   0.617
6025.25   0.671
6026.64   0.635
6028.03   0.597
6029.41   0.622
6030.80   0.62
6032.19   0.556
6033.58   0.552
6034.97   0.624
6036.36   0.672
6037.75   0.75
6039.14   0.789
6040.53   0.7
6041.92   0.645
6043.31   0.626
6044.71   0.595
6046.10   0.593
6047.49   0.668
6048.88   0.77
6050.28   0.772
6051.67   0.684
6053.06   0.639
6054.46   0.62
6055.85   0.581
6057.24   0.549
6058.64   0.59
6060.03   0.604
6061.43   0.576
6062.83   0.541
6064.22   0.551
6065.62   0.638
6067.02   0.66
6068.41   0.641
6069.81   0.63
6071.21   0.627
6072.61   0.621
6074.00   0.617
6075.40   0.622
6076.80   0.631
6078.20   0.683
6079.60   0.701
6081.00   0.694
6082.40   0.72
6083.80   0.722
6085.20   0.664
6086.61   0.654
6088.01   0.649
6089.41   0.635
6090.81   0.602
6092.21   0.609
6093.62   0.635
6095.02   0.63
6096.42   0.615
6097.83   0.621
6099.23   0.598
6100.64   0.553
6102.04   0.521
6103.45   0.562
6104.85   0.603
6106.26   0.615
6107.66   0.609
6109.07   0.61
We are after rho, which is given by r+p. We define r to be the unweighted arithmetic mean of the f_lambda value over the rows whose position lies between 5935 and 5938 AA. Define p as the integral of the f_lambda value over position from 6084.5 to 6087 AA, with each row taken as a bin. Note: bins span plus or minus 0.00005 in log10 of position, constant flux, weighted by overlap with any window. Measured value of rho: 2.2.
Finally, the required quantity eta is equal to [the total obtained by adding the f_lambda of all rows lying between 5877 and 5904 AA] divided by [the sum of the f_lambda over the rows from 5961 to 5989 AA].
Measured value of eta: 0.90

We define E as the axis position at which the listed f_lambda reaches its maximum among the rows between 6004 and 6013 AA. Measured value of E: 6011.39 AA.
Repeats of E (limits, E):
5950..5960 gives 5950.80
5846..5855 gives 5850.26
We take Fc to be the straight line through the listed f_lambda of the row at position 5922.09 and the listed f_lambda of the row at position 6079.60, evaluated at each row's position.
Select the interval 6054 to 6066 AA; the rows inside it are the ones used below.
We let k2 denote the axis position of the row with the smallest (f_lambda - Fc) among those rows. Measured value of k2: 6062.83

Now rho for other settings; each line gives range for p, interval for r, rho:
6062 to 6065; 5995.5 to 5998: 2.2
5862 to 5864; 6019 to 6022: 1.8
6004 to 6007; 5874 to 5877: 2.4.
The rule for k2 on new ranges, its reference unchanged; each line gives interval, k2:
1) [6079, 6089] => 6088.01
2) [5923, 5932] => 5928.91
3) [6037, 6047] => 6046.10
